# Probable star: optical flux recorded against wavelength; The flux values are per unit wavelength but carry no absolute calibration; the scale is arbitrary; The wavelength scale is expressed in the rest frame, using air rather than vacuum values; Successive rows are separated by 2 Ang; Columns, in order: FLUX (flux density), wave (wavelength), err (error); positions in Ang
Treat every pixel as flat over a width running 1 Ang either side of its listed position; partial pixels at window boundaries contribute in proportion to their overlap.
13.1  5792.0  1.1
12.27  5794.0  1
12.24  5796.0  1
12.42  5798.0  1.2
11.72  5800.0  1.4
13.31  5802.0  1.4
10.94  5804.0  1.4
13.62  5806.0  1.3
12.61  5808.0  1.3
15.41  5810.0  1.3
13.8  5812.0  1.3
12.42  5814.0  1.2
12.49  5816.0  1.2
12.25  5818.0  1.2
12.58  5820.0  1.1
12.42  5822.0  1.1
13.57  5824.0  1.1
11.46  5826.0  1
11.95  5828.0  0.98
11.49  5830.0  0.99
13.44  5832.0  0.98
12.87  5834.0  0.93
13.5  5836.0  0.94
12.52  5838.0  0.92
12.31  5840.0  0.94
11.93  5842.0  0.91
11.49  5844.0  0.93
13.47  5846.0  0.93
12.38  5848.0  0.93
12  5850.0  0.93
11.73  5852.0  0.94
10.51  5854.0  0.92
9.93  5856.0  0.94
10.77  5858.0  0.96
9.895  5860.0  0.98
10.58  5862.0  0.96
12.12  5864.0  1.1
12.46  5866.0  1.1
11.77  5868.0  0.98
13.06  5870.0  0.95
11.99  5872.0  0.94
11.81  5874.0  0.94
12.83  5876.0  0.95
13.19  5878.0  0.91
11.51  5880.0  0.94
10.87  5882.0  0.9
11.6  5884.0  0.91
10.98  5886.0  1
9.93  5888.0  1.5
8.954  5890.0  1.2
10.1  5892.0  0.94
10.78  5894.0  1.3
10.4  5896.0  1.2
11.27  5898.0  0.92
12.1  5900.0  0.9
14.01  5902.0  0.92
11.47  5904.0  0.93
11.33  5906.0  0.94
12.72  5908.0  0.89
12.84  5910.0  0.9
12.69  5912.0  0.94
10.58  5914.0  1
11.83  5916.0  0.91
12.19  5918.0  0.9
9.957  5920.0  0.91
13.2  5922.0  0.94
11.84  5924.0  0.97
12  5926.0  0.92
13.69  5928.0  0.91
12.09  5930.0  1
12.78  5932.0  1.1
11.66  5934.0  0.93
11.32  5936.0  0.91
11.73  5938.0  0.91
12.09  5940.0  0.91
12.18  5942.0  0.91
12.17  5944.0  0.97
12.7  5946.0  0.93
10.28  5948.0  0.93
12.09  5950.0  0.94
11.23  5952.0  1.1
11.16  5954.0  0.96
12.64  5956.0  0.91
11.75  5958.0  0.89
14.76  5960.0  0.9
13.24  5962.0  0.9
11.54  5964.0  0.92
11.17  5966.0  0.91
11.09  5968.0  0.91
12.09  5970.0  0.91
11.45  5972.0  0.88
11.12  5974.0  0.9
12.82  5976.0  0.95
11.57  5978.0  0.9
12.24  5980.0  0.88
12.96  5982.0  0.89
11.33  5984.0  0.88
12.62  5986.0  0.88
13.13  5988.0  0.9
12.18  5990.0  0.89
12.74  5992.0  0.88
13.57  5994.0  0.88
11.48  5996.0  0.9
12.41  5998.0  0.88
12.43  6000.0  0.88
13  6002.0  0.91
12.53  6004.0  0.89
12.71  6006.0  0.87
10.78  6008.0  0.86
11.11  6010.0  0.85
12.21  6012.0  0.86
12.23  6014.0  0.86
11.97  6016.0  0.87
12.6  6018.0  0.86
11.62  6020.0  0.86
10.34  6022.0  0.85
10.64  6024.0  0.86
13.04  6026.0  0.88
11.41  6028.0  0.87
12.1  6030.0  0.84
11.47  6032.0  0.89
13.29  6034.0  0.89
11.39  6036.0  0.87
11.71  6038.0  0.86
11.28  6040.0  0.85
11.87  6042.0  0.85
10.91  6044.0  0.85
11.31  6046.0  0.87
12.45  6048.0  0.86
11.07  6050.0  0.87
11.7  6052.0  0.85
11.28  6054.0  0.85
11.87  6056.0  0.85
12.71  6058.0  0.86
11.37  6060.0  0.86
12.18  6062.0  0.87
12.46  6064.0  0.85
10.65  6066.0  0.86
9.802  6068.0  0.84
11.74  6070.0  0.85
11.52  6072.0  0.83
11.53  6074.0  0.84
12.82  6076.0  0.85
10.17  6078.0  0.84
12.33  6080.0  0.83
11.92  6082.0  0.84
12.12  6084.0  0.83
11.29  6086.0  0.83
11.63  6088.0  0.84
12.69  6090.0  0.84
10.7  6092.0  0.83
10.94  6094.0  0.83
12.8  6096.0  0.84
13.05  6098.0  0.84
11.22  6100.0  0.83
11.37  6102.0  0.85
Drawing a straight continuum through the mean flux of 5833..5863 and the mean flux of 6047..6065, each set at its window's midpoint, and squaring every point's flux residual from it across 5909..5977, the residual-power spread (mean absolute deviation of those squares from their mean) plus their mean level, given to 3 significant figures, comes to 1.95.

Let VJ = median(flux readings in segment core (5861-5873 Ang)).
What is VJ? 12.1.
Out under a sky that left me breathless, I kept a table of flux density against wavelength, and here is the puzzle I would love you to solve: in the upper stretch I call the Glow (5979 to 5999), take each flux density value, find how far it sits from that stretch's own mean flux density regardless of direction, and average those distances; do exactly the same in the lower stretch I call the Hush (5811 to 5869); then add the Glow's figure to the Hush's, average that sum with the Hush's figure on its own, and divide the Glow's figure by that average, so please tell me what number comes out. 0.51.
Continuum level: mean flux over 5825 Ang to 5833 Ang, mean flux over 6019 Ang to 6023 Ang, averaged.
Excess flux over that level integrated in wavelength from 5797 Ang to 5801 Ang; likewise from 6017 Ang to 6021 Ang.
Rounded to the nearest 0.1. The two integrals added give 4.5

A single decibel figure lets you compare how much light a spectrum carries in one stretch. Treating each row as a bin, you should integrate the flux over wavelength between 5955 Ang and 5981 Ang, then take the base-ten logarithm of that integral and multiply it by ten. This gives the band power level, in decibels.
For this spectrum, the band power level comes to 25.0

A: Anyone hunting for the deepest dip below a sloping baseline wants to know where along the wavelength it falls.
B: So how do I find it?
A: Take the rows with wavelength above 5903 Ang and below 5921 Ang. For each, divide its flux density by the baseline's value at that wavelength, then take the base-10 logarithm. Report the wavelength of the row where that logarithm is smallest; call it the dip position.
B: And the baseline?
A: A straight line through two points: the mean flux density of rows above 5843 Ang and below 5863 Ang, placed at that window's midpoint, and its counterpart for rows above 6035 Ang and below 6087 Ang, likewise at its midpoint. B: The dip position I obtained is 5920.0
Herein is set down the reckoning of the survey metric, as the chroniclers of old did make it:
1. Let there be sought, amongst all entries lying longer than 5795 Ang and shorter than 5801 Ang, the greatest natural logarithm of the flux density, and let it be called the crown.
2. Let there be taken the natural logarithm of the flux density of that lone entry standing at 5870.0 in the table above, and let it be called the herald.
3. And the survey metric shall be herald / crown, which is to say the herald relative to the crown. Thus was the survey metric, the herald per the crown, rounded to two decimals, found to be 1.02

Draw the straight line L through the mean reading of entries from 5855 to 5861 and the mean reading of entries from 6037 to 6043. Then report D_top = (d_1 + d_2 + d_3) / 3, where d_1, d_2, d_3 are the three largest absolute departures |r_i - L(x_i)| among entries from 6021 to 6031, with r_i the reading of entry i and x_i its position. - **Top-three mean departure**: 1.17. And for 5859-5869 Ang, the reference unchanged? 1.86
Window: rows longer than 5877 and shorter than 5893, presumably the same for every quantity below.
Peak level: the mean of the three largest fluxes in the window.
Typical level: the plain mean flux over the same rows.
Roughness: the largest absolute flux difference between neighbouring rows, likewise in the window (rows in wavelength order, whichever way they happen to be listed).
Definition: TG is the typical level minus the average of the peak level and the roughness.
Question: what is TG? 4.0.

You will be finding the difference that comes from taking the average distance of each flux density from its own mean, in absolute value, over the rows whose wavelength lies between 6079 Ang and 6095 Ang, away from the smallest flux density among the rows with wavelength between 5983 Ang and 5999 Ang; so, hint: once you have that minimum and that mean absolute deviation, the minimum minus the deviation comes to 10.8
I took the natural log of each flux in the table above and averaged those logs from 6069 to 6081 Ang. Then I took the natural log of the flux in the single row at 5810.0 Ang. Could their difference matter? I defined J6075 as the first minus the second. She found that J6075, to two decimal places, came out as -0.28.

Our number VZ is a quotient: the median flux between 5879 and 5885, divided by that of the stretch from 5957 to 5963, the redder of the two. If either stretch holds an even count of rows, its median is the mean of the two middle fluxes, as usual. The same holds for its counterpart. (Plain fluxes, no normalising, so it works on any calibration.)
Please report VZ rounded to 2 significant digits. 0.87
